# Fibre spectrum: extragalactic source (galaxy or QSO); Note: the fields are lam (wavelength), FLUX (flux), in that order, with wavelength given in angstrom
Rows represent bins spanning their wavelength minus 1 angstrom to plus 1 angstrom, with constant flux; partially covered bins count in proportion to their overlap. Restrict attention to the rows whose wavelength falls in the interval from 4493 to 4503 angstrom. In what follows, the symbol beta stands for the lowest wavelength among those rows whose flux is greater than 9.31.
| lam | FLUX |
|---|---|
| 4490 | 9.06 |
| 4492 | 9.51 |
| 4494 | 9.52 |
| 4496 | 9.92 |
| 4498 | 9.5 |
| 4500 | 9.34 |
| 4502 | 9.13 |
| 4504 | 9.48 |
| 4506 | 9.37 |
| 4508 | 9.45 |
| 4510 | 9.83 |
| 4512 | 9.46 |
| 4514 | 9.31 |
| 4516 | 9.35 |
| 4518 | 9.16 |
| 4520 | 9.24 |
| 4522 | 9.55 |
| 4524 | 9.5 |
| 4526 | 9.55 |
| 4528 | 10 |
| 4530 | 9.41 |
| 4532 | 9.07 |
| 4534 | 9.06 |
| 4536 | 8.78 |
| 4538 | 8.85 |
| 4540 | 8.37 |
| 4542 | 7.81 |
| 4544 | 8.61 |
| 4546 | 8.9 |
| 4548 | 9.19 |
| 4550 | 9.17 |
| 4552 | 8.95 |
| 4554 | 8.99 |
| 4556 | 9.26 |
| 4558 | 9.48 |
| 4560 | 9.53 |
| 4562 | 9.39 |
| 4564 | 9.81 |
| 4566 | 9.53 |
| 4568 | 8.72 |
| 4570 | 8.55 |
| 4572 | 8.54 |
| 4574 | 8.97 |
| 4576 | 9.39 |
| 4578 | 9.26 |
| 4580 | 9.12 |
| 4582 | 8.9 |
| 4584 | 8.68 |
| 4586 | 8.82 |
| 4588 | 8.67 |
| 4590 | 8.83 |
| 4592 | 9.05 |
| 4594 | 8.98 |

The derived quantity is 4494 angstrom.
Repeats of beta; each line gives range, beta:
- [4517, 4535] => 4522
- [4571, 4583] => 4576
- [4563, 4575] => 4564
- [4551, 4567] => 4558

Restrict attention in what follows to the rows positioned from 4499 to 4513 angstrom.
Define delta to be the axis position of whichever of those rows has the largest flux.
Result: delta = 4510 angstrom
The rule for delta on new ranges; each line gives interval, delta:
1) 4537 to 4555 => 4548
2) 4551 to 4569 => 4564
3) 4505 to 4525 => 4510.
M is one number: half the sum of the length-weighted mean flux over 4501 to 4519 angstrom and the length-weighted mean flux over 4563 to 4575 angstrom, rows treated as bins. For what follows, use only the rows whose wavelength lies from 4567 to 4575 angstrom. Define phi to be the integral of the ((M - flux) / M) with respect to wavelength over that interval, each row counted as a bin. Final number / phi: 0.4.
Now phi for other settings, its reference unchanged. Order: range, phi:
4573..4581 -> 0.0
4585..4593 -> 0.3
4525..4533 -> -0.3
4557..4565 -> -0.3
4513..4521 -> -0.1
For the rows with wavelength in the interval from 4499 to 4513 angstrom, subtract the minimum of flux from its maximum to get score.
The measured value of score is 0.7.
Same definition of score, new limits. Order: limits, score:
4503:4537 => 1.2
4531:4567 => 2.0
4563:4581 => 1.3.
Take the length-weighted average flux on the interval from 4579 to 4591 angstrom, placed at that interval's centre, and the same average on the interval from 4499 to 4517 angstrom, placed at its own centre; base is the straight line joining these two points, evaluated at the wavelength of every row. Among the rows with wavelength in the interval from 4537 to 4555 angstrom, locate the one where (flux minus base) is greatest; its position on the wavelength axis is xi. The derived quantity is 4548 angstrom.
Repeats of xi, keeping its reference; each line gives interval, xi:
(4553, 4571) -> 4564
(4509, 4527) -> 4510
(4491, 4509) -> 4496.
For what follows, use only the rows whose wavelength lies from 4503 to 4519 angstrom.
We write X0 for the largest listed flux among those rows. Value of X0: 9.83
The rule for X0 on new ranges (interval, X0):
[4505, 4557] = 10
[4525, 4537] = 10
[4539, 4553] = 9.19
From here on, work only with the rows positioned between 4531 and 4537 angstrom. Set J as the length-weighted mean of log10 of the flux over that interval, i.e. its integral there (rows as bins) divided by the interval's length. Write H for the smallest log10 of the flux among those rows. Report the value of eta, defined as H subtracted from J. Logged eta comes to 0.009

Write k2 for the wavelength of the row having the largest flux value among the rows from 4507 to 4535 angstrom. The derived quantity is 4528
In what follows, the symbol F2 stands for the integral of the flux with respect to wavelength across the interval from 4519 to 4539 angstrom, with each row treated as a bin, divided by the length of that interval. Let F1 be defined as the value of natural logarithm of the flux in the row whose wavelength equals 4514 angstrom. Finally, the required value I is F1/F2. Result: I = 0.240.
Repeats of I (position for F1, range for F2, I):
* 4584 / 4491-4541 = 0.231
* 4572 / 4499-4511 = 0.227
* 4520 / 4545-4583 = 0.243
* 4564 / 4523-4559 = 0.252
